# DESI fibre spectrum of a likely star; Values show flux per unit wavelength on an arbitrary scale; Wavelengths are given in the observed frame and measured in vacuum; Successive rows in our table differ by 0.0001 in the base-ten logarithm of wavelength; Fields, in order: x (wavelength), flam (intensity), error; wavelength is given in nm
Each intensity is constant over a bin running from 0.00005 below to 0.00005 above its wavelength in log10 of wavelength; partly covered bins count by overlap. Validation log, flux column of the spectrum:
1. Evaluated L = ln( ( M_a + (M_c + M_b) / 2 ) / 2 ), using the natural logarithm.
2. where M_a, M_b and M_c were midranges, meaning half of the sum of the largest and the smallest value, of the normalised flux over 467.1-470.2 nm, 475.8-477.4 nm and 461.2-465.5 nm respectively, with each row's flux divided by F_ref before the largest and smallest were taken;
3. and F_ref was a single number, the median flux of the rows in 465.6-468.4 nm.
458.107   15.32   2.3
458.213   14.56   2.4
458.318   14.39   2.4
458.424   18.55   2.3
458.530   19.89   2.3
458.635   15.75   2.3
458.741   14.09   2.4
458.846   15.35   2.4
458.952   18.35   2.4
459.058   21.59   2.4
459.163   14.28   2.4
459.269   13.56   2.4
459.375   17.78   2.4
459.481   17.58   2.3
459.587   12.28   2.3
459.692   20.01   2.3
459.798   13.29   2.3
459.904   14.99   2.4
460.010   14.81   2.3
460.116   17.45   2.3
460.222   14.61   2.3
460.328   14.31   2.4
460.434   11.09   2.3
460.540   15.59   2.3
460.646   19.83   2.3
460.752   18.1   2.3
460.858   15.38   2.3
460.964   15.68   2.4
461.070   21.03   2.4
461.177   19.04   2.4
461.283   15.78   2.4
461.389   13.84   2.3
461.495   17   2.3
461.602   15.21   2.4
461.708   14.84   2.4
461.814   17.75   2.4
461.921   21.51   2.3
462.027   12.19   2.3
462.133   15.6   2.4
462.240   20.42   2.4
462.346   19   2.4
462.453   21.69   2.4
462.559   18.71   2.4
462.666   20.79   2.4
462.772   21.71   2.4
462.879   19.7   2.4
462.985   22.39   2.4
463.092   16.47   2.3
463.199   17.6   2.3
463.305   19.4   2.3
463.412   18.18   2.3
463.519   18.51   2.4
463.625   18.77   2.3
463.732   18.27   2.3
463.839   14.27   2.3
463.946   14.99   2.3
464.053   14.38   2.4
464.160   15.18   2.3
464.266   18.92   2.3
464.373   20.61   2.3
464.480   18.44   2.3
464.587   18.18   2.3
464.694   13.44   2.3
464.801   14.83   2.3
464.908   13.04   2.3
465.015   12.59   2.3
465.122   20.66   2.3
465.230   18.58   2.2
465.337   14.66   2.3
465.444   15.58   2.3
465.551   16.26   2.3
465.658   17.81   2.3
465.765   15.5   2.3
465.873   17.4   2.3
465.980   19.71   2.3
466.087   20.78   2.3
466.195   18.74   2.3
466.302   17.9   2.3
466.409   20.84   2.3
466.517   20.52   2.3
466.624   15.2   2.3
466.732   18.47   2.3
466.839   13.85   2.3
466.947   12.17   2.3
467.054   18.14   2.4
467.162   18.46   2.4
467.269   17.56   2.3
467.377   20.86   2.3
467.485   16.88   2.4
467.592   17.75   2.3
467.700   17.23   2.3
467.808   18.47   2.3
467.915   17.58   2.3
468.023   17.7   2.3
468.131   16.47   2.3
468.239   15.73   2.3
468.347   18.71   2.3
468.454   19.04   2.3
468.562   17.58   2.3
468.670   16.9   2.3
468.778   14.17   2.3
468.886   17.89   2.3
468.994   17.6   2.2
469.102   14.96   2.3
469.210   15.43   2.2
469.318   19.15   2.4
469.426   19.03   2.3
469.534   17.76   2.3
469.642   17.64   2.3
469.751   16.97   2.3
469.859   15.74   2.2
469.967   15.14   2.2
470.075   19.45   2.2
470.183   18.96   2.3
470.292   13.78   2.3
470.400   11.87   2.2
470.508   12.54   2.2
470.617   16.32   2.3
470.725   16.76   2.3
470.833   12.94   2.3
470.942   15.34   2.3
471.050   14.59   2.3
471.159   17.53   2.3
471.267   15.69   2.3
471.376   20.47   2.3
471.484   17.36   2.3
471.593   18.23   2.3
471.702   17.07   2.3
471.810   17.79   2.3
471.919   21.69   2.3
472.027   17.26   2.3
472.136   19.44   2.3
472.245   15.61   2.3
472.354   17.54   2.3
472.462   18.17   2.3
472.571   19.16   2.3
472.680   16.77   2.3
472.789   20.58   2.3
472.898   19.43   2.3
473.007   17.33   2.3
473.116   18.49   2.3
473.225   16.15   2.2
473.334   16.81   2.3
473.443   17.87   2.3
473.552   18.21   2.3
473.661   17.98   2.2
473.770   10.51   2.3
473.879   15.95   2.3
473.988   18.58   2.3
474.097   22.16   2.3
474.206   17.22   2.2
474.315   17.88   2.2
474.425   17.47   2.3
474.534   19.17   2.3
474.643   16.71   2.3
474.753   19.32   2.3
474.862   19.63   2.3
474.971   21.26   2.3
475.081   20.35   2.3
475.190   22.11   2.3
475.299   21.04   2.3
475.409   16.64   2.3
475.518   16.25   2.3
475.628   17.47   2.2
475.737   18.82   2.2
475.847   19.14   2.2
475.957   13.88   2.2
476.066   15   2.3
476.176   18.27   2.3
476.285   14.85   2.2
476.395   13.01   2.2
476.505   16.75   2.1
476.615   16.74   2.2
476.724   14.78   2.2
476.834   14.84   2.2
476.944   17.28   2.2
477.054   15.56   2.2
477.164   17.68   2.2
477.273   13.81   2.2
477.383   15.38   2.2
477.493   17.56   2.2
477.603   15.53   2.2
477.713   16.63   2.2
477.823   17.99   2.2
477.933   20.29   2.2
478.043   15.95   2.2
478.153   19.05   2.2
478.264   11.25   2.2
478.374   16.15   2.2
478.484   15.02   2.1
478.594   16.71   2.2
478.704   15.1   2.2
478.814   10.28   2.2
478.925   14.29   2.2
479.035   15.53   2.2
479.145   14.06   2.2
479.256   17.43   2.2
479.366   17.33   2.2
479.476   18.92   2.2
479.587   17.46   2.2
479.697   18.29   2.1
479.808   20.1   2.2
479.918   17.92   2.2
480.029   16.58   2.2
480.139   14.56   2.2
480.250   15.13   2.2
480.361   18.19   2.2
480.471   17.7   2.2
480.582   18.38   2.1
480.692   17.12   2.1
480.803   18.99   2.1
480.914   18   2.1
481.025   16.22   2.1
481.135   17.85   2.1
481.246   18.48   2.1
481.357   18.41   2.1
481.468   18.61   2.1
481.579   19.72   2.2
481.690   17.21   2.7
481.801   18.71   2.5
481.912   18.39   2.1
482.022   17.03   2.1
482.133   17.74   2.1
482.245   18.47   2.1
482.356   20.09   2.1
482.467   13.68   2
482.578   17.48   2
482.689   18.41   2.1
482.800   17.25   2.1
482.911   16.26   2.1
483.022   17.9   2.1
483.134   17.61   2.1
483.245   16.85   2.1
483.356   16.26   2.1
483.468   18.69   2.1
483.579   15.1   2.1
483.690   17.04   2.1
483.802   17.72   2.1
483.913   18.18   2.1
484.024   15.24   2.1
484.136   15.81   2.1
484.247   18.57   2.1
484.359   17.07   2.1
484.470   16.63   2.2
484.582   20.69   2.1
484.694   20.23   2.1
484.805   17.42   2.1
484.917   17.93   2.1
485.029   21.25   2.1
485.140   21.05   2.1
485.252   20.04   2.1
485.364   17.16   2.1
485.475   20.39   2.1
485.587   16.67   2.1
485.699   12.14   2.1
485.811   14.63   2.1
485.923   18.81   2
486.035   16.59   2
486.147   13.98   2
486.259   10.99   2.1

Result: -0.039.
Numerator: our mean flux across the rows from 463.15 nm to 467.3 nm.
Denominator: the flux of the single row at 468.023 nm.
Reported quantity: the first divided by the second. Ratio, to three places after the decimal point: 0.968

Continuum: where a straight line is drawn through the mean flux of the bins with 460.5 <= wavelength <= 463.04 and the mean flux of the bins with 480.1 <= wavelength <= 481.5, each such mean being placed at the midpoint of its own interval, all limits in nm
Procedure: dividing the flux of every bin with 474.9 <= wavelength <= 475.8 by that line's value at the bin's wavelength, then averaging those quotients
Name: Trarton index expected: 1.09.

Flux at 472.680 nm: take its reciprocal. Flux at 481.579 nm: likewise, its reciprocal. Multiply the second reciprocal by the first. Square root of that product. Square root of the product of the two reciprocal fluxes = 0.055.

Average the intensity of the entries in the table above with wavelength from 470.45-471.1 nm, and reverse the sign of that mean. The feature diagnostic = -14.7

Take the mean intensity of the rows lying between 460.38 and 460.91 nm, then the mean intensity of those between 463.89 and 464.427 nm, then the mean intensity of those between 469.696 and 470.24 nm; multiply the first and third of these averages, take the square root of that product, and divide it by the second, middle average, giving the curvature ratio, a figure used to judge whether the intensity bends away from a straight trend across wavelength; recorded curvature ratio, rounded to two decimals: 0.99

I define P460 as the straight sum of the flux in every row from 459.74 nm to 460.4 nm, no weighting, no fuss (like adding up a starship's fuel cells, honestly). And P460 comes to 89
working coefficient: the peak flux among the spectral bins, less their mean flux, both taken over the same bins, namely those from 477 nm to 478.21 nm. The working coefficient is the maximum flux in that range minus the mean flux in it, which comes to 3.4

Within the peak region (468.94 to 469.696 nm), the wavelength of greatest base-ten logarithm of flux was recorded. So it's 469.318 nm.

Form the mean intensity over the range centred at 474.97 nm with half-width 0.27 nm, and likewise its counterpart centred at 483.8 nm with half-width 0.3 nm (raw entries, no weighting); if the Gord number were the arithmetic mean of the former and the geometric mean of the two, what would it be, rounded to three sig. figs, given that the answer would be 19.5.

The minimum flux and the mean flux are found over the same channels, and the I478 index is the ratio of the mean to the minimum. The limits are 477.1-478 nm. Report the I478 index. 1.22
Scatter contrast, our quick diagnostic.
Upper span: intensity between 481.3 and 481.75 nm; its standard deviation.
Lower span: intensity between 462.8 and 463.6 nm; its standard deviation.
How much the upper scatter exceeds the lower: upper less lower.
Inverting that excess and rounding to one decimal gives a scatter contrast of -1.2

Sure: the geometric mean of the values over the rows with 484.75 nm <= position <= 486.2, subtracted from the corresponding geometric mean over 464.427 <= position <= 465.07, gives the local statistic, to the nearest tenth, -2.4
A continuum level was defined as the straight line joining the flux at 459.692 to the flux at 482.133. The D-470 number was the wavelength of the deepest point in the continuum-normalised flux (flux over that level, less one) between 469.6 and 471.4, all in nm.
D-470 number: 470.400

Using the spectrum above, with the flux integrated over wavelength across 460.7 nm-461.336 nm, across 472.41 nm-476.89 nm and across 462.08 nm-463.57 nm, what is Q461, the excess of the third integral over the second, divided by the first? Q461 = -4.5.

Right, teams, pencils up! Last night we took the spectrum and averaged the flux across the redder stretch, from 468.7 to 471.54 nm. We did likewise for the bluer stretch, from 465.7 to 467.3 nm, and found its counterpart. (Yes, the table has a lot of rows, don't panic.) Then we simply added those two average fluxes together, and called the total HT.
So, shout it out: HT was 34.0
